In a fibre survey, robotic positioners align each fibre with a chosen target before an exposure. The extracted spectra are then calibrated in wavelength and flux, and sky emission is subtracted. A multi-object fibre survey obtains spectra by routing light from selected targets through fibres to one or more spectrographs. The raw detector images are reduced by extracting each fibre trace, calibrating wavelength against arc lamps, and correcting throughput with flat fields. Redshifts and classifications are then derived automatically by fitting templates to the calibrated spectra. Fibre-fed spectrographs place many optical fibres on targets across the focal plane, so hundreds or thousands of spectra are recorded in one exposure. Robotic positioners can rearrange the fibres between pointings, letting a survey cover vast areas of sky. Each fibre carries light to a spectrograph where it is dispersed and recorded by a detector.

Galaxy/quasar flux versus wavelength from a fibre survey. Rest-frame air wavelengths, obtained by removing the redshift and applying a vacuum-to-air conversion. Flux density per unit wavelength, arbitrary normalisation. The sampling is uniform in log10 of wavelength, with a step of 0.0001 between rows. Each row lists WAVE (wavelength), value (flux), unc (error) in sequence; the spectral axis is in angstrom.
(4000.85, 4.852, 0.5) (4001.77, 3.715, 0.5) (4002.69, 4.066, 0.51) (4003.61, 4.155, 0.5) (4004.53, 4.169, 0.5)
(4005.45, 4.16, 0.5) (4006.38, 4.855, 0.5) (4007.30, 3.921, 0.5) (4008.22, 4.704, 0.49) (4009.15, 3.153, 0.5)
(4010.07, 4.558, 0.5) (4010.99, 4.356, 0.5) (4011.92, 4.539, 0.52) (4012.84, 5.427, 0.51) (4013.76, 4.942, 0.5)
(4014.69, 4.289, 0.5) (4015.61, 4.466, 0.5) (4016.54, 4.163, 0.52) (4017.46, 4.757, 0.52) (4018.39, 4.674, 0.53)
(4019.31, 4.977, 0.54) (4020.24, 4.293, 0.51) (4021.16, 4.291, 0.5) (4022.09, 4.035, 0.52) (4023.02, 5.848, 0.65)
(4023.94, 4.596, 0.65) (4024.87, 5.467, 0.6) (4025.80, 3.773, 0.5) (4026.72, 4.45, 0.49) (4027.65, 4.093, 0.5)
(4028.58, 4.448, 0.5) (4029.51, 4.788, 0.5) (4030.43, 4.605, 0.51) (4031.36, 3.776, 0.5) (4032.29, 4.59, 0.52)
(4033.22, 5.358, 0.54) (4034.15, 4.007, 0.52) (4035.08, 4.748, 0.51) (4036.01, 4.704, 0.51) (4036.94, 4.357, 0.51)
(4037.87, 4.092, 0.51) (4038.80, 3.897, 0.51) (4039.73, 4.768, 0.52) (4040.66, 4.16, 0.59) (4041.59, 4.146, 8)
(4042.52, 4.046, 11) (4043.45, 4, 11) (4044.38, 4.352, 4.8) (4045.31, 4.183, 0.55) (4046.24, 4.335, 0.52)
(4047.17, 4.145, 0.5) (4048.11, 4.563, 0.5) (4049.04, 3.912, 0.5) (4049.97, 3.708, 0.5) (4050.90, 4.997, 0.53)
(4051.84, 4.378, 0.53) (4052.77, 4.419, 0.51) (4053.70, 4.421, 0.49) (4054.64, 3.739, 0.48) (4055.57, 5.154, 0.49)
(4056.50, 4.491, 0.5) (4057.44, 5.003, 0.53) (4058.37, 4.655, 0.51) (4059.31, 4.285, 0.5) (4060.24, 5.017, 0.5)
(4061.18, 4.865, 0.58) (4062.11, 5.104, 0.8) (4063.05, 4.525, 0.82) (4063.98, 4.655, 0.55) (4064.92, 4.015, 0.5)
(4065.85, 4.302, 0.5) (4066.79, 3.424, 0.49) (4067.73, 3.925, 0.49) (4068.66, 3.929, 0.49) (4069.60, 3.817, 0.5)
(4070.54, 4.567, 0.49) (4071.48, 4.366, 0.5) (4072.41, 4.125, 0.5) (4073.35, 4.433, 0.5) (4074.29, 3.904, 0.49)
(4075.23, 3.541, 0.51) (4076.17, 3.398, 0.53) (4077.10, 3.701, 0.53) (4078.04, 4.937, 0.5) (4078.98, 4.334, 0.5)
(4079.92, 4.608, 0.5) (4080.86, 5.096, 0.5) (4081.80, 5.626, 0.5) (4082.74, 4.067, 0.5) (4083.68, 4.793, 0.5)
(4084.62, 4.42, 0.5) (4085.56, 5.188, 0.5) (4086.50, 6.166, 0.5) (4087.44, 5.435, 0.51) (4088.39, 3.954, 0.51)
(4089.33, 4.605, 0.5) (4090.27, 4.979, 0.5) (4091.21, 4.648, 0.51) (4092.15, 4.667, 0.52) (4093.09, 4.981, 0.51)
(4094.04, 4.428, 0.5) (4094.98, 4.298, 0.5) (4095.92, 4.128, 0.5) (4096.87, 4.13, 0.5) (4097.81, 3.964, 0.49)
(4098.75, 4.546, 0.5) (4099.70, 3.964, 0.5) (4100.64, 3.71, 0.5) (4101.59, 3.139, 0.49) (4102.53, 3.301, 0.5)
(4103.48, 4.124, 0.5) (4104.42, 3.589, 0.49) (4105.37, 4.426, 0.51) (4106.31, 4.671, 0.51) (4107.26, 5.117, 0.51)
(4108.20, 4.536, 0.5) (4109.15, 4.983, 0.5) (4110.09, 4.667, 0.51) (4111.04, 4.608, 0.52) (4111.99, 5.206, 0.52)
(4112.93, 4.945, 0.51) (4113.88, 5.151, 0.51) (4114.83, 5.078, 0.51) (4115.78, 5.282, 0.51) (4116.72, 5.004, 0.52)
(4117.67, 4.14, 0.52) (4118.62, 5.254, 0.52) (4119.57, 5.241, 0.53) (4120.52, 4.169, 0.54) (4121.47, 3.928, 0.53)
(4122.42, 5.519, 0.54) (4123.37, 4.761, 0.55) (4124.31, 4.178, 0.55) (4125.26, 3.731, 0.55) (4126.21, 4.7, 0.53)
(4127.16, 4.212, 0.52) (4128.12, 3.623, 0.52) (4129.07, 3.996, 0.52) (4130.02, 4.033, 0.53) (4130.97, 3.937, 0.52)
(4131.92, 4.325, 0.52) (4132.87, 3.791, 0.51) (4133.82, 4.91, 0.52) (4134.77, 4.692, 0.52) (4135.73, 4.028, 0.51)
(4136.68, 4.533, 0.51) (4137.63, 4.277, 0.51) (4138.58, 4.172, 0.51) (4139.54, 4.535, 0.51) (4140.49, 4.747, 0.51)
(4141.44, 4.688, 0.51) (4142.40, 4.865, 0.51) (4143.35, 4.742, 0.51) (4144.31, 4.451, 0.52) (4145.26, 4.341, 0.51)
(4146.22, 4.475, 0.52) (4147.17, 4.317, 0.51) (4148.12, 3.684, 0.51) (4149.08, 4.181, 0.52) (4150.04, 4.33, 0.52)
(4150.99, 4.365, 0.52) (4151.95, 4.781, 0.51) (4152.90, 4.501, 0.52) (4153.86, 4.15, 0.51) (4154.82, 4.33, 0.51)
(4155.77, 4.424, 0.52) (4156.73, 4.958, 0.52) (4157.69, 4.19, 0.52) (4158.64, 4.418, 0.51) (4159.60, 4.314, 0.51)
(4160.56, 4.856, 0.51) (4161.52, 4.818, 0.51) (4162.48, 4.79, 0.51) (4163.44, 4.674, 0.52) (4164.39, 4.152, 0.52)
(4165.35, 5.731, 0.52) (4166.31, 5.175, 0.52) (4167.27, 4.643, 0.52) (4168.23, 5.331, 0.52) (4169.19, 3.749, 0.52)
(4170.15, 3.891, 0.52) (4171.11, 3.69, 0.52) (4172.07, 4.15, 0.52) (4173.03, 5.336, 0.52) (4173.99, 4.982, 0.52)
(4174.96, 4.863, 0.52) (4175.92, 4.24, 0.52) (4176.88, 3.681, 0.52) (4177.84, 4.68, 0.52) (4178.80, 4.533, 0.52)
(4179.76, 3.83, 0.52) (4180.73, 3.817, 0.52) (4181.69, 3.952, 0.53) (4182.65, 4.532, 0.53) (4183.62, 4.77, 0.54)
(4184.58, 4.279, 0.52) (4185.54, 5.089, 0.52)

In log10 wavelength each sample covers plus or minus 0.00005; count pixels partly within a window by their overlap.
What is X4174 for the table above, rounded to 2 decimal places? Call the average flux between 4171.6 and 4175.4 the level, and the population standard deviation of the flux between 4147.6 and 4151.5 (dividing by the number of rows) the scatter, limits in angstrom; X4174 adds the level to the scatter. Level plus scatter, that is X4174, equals 5.10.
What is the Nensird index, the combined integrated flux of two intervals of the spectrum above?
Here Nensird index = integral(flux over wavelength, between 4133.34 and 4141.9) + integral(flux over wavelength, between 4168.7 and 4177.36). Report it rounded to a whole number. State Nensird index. 76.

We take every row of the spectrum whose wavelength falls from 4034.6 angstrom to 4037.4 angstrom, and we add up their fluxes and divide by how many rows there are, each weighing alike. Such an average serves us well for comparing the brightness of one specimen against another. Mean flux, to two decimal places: 4.60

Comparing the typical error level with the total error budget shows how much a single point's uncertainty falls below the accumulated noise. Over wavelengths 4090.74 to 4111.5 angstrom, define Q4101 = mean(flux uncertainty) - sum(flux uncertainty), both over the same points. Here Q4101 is -11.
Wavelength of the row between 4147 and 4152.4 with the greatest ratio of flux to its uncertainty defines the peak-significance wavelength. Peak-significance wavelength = 4151.95 angstrom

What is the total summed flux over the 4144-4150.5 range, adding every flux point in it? 29.8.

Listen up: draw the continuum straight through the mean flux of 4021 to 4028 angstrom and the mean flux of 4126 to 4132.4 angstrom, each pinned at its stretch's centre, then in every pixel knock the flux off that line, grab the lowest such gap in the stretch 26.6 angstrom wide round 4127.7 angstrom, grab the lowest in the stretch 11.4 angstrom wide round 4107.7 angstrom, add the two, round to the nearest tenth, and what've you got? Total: -2.4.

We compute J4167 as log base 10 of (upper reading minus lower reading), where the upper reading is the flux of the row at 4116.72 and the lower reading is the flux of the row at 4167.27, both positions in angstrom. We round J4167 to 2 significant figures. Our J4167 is -0.44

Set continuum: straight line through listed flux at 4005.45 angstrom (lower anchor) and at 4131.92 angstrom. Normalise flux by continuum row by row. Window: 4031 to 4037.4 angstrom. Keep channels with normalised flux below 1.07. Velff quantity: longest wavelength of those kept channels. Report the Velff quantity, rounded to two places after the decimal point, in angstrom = 4036.94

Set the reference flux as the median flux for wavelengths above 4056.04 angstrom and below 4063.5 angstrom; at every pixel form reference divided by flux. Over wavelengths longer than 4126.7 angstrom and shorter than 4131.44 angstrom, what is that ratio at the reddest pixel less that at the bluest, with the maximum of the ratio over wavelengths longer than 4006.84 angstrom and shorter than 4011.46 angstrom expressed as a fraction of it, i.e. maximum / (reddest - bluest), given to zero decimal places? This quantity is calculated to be 19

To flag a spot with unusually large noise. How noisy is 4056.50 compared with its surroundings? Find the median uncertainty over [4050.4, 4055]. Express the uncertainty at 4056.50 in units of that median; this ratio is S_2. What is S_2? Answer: 0.98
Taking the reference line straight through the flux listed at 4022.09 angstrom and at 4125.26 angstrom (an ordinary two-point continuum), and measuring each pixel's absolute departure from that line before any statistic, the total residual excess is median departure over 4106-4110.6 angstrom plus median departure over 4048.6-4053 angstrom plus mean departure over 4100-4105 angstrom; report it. 1.68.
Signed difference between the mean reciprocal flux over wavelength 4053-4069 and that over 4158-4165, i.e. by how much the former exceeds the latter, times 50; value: 0.44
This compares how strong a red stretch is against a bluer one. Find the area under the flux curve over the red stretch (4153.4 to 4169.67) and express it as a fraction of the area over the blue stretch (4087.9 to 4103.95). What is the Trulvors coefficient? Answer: 1.12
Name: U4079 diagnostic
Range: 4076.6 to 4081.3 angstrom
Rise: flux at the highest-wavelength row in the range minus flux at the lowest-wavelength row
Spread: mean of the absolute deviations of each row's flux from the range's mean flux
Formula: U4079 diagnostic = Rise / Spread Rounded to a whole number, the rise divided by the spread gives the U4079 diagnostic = 3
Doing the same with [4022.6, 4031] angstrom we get -3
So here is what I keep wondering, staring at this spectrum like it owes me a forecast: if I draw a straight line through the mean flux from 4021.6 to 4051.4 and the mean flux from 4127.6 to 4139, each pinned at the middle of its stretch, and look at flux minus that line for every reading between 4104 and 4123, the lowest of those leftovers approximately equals -0.67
